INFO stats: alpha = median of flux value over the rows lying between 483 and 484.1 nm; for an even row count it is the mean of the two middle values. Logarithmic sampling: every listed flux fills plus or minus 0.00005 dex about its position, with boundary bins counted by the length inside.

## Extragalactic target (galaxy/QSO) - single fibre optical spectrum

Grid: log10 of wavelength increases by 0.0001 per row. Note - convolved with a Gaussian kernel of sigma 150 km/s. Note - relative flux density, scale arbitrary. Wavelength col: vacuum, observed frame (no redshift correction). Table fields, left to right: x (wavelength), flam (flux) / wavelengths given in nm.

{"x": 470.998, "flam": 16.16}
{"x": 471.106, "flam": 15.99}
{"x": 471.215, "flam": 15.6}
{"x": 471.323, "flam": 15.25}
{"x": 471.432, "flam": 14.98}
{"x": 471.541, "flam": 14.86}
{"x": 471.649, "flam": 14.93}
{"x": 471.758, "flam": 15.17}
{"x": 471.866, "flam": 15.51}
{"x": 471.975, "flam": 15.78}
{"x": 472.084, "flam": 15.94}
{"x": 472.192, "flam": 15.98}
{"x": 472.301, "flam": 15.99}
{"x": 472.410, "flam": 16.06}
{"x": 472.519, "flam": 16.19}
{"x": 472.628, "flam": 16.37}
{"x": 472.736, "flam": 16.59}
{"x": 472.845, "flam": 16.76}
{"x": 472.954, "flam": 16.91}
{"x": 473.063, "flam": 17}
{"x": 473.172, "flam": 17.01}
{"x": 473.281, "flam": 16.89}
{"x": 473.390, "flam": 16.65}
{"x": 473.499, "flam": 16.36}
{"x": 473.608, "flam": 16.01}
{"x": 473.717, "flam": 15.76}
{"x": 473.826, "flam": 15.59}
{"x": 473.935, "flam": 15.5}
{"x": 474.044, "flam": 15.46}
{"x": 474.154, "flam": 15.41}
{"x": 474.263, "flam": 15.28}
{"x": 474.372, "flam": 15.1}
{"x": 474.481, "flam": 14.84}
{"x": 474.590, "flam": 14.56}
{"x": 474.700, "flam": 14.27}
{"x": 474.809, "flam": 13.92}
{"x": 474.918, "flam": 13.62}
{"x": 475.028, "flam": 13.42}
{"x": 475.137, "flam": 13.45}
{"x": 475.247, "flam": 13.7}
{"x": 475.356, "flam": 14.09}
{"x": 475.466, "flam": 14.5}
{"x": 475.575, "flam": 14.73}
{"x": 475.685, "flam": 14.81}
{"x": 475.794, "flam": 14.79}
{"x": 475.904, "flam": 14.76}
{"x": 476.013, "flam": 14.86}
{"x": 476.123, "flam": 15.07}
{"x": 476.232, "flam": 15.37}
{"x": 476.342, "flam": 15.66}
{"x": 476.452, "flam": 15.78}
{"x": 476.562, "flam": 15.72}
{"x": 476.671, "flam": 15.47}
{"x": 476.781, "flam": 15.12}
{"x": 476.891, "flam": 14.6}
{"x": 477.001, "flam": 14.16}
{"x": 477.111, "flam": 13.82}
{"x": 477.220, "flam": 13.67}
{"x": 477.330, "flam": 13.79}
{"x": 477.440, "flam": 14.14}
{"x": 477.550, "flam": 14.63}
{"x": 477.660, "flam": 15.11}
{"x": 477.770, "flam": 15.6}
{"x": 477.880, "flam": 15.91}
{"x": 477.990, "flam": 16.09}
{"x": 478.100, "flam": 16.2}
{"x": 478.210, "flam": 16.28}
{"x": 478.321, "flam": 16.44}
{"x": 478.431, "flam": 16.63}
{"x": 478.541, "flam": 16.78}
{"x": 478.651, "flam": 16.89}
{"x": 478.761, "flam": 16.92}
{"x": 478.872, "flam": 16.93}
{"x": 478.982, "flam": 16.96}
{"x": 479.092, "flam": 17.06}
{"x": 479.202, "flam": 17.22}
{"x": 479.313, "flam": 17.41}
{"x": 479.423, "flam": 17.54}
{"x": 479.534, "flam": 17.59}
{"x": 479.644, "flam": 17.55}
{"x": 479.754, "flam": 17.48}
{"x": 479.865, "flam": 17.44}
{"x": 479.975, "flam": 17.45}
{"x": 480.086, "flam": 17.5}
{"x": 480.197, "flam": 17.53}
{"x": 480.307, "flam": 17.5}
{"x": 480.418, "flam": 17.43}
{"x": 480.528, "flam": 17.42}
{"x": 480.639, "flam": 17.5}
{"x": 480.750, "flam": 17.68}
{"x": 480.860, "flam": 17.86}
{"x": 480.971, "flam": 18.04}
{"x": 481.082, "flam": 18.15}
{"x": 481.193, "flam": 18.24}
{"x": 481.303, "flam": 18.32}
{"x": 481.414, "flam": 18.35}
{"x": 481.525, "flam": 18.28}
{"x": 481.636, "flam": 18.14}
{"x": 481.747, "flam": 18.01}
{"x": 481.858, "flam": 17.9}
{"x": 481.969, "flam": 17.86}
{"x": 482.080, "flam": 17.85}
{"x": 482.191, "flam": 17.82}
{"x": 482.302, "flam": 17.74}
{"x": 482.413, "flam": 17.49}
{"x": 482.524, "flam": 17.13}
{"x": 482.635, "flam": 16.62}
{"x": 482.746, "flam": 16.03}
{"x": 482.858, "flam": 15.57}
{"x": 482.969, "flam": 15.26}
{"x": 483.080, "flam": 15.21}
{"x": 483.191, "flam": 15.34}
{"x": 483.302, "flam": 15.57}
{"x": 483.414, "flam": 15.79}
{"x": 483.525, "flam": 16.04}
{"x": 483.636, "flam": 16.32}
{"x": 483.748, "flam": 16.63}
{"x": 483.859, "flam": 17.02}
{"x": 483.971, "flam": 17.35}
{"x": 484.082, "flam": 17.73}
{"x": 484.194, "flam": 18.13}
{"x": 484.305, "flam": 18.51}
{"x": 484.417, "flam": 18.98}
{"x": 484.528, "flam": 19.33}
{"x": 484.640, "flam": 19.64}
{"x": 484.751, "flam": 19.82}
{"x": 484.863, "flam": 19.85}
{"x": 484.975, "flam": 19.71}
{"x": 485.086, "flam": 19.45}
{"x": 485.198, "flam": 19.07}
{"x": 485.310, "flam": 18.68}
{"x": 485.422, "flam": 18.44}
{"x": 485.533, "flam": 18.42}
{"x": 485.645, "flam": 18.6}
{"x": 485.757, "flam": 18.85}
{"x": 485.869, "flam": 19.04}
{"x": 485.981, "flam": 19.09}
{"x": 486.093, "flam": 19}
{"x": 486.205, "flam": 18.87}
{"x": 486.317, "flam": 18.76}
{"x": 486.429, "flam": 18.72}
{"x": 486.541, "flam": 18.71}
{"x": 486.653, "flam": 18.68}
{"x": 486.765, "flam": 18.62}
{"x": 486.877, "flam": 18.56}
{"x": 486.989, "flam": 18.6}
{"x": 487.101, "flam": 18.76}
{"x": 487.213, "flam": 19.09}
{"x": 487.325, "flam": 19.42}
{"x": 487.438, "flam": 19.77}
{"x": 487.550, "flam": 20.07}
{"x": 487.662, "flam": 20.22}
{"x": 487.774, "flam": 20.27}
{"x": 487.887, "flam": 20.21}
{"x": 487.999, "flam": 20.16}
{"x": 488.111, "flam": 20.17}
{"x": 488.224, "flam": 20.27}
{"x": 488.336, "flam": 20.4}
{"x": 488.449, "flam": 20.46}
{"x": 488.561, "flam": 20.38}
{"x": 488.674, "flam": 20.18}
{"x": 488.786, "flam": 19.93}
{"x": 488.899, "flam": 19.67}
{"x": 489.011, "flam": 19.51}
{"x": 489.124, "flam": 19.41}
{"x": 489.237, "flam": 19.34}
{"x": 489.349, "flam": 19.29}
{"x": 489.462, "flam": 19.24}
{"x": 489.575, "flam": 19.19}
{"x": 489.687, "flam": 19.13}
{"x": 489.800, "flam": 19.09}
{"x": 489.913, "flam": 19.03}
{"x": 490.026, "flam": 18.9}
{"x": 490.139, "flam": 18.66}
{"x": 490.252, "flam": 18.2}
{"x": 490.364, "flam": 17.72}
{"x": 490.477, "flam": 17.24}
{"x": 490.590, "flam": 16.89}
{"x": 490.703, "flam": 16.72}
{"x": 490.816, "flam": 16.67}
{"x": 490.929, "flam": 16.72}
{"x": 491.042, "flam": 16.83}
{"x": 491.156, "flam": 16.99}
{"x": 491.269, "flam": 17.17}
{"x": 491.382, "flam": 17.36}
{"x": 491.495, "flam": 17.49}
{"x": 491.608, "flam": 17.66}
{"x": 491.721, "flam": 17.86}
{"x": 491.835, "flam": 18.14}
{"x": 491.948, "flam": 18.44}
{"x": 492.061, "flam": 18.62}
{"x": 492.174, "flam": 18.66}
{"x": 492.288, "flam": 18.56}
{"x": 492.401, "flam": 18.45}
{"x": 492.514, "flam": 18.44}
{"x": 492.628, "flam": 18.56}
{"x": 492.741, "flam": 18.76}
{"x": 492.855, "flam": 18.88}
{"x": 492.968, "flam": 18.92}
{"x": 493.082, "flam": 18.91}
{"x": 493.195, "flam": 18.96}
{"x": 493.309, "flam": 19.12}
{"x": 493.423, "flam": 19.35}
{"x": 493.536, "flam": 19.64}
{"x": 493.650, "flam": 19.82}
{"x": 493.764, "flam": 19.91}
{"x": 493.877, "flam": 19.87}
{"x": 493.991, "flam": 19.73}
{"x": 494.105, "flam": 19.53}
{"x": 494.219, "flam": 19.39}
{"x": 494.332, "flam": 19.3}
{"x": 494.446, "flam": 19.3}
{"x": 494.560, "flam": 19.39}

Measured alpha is 16.2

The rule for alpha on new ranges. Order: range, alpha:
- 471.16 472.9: 15.9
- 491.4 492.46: 18.4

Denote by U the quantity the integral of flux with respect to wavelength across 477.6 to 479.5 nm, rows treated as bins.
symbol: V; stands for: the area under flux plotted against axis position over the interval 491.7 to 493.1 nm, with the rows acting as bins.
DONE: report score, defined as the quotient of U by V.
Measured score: 1.2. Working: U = 32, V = 26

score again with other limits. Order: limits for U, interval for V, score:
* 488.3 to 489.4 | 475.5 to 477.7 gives 0.7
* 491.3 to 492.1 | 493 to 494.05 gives 0.7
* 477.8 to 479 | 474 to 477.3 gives 0.4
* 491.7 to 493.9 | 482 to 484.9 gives 0.8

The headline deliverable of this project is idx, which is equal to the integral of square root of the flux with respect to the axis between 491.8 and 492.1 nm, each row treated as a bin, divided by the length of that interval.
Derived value 4.30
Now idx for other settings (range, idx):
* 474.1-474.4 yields 3.91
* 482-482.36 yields 4.22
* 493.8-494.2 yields 4.44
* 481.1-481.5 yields 4.28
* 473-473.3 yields 4.12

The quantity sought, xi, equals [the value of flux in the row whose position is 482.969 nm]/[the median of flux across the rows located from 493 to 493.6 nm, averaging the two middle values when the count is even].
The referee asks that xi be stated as 0.80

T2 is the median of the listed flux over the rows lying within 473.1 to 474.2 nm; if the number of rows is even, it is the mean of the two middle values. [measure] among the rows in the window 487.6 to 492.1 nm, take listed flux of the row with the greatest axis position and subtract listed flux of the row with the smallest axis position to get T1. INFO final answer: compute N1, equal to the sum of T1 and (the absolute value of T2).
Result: 14.3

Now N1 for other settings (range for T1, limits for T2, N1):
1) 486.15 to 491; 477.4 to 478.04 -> 13.2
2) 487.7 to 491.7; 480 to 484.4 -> 14.9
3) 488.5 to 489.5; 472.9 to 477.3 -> 13.9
